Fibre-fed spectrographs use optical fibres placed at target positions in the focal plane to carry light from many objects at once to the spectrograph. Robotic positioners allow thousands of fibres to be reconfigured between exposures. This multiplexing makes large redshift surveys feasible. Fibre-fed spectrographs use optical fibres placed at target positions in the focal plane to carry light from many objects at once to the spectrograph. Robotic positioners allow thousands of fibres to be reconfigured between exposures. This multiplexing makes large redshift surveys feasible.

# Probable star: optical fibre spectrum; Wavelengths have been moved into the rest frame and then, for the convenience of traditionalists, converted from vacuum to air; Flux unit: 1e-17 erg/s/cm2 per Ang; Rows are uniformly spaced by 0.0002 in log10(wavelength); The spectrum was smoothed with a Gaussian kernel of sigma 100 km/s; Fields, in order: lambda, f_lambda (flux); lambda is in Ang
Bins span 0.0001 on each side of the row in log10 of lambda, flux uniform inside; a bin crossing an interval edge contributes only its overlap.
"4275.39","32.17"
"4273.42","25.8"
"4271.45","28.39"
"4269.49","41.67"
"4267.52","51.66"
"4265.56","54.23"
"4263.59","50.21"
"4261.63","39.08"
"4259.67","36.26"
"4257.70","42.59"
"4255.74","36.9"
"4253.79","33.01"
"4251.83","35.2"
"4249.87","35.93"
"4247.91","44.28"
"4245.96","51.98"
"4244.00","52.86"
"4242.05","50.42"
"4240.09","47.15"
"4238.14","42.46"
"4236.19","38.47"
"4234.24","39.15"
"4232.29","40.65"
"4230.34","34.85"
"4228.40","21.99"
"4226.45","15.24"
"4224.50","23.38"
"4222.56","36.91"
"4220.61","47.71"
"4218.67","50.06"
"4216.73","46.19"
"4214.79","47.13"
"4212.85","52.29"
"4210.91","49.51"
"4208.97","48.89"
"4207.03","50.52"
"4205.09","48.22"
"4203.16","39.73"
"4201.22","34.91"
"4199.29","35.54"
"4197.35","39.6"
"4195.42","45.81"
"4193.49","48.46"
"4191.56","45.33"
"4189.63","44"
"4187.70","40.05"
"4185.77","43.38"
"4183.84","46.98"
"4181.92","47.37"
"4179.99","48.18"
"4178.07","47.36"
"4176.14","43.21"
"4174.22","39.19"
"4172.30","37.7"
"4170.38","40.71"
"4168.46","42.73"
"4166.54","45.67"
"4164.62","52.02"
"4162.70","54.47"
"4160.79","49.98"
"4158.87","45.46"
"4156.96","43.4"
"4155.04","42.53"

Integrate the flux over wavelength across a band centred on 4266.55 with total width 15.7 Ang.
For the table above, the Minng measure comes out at 643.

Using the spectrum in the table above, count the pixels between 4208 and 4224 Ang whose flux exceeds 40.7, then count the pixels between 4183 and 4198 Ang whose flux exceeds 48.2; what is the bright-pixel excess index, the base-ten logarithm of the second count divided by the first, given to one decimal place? -0.8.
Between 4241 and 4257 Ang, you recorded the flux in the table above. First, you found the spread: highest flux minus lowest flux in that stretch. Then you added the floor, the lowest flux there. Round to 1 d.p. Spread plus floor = 52.9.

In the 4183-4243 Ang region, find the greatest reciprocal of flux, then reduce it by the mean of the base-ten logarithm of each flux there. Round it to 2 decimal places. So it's -1.54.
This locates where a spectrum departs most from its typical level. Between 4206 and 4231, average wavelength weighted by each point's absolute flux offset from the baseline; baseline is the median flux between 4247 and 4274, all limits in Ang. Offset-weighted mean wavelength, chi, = 4218.7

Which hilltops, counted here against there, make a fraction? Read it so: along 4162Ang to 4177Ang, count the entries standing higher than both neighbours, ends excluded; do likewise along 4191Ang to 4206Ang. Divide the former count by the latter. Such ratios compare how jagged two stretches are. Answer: 0.0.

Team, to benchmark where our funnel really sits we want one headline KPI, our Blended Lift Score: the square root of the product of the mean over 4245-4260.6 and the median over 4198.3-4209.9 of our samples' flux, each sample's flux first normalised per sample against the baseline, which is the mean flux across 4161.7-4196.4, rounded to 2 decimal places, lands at 0.92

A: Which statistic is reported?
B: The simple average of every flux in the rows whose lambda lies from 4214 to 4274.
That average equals 40.1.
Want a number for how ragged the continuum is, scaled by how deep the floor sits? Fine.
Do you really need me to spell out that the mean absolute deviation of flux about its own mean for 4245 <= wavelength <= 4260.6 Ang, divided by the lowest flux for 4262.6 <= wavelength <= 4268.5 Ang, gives 0.101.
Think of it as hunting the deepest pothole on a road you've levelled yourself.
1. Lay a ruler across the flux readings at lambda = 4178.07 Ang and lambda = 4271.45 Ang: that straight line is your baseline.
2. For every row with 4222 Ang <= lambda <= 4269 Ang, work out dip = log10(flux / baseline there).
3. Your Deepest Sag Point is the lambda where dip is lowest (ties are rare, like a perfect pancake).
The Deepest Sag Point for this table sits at 4226.45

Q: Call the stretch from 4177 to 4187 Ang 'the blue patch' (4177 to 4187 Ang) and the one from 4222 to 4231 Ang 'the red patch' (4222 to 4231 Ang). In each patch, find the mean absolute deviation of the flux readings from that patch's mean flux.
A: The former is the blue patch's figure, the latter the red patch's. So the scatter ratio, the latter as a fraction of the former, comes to 6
